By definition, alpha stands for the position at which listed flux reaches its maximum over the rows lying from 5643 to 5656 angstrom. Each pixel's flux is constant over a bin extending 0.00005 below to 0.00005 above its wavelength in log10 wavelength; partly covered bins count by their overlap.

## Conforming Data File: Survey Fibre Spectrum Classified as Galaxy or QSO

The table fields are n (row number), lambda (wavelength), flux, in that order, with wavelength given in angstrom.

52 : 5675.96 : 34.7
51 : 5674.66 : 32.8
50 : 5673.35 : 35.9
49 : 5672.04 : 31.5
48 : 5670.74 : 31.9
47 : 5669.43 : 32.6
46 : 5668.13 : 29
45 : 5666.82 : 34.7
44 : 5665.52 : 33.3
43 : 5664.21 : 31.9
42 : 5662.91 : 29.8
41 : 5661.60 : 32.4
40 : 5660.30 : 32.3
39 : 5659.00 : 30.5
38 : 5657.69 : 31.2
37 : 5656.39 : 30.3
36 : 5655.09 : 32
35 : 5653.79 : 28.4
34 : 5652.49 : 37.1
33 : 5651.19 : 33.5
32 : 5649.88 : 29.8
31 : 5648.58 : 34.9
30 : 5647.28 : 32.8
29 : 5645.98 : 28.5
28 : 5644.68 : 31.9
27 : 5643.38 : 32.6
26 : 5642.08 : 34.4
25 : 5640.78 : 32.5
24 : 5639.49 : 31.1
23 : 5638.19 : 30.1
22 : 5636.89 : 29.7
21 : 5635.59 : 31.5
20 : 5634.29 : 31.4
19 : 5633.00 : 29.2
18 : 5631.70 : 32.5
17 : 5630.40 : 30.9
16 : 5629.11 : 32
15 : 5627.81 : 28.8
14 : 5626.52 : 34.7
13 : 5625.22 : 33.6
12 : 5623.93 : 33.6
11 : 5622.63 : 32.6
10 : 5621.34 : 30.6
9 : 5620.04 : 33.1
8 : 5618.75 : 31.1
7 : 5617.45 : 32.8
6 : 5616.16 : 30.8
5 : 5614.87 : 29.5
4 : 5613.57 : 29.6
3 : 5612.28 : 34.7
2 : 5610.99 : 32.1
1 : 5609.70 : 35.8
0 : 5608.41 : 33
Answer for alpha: 5652.49 angstrom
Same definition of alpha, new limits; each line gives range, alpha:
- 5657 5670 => 5666.82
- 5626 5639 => 5626.52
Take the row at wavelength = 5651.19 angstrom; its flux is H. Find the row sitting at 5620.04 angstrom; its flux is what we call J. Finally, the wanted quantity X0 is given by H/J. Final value 1.01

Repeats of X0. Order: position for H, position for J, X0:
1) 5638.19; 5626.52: 0.87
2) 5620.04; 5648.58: 0.95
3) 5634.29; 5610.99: 0.98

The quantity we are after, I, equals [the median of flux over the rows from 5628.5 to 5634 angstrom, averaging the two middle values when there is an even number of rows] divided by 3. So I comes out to 10.48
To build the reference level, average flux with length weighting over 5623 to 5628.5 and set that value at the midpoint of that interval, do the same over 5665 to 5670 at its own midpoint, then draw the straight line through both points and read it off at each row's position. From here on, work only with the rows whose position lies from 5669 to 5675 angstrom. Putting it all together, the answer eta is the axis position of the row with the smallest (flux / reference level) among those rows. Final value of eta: 5672.04 angstrom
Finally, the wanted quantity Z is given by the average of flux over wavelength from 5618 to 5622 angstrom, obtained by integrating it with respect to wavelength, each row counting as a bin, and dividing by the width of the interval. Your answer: 31.6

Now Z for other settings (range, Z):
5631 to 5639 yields 30.7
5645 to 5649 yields 31.9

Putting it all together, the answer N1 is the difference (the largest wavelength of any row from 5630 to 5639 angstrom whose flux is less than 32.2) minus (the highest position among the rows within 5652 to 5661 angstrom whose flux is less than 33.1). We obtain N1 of -22.1 angstrom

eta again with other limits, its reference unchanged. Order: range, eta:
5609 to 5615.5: 5614.87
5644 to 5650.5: 5645.98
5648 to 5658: 5653.79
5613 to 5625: 5614.87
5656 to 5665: 5662.91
